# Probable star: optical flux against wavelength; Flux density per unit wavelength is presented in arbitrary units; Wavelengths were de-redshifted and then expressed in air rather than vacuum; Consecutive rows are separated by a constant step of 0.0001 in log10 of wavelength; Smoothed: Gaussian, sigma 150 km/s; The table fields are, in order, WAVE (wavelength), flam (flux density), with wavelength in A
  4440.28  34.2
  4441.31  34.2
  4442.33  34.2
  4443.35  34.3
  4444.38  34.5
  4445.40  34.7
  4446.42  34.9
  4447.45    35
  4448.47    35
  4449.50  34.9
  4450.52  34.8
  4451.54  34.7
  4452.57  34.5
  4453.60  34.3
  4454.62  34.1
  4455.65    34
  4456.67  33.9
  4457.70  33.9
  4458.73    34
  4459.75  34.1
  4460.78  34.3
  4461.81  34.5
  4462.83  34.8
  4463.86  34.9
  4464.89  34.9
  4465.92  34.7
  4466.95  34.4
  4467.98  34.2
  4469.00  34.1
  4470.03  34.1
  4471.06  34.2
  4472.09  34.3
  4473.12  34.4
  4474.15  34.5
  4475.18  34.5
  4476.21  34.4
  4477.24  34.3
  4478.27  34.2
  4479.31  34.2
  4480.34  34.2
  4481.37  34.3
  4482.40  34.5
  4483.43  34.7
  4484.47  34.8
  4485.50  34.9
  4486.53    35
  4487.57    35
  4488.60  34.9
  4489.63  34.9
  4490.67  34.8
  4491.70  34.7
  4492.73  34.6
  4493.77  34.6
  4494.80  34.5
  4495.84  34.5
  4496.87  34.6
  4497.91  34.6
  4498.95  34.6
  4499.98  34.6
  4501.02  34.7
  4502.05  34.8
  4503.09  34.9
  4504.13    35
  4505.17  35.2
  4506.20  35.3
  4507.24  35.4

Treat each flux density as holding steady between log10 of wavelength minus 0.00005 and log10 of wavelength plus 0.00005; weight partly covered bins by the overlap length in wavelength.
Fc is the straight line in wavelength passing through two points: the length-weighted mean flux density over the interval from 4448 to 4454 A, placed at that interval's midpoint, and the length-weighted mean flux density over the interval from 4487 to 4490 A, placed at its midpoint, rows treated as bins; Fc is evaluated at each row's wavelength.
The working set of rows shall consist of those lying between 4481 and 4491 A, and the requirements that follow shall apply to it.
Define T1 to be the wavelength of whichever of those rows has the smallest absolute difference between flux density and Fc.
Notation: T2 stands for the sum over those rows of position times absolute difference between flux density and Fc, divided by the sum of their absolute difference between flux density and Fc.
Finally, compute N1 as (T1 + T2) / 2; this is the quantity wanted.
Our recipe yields 4484.7 A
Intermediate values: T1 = 4485.50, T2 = 4483.8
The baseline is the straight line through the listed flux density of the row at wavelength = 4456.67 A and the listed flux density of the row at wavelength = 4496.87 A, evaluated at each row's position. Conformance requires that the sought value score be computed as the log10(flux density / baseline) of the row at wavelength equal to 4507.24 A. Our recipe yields 0.0077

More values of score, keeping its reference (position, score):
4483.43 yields 0.0042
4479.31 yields -0.0012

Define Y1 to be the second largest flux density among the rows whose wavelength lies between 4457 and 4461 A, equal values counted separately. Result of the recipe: 34.1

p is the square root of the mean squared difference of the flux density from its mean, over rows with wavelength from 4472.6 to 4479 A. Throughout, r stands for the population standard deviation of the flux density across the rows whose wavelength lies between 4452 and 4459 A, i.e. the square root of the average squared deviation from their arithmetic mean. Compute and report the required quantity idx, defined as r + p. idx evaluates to 0.31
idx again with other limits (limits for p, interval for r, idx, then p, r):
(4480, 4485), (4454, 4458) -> 0.31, 0.23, 0.083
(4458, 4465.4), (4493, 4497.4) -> 0.40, 0.35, 0.050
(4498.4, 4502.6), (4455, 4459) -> 0.13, 0.08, 0.050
